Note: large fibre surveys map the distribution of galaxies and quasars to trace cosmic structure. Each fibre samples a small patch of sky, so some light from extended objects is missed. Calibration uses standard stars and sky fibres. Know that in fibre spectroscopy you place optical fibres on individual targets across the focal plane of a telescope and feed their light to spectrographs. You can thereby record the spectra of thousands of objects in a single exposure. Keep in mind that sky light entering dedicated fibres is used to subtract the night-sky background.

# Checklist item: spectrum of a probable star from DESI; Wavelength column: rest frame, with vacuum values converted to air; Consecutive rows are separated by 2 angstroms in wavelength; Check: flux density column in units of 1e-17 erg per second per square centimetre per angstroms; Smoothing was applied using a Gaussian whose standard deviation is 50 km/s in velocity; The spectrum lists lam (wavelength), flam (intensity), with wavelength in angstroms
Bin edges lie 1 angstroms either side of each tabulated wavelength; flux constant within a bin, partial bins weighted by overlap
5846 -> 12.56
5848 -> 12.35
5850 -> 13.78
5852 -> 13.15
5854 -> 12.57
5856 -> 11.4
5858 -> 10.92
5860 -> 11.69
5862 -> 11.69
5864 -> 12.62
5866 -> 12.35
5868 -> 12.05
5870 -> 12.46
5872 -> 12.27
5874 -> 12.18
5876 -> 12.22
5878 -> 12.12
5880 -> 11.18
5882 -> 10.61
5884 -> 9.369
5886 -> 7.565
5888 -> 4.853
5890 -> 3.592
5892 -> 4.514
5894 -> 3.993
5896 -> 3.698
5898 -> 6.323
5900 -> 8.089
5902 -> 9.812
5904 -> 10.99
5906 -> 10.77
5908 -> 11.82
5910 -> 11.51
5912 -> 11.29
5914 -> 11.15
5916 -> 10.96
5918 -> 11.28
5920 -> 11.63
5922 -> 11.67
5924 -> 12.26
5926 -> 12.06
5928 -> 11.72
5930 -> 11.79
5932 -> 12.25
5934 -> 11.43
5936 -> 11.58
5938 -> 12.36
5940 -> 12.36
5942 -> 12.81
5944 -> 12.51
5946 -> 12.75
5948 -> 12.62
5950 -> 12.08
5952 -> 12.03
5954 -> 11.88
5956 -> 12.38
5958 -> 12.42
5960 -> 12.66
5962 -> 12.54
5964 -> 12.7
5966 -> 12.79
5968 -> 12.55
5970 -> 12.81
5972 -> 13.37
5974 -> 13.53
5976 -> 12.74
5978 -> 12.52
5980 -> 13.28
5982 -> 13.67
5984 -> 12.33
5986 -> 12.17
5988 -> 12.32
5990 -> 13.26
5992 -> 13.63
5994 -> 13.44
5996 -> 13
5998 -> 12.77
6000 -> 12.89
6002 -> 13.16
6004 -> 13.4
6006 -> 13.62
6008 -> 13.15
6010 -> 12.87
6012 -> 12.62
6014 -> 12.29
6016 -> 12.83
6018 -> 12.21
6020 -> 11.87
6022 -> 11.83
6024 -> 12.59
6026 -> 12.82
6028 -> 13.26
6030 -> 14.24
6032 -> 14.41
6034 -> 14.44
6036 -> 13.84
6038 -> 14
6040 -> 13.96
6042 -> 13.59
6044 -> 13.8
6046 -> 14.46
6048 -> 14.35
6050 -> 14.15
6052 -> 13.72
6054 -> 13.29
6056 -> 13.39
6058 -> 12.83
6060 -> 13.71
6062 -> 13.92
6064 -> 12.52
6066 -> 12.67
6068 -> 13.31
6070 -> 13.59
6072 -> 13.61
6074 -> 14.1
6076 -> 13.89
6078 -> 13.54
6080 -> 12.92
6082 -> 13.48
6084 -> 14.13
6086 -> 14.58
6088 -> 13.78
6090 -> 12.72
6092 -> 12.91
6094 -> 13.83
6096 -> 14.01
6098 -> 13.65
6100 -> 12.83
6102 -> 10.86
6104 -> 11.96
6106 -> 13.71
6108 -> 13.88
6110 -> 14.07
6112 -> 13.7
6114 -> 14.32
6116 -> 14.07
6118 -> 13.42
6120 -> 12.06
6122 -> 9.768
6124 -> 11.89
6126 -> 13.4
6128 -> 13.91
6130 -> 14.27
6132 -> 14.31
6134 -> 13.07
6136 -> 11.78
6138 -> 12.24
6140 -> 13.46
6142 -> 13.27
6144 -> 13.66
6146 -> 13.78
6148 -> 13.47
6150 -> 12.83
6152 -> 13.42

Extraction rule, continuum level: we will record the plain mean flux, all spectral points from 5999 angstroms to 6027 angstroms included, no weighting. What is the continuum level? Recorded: 12.7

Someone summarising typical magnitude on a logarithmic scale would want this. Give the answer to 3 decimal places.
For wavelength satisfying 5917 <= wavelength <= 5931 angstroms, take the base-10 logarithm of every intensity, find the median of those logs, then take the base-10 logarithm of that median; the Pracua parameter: 0.029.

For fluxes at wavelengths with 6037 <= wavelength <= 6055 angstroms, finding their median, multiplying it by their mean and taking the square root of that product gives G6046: 13.9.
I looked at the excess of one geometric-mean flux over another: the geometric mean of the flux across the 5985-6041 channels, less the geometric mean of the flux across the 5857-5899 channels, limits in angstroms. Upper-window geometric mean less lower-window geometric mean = 4.4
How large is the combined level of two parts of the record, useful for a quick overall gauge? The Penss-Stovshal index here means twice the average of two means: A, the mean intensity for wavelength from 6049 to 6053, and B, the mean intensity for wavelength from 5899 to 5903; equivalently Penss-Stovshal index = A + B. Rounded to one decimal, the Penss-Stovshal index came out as 22.9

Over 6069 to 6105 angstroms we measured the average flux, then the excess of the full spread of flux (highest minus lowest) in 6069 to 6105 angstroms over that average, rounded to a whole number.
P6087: -10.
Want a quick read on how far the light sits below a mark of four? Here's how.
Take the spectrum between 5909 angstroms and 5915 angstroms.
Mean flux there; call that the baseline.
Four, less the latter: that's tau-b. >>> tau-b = -7.3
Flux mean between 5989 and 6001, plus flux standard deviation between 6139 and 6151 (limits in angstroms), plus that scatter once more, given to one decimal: 13.8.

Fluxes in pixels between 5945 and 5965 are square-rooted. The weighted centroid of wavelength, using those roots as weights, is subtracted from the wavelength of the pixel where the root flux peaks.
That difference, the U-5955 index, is -9.0 angstroms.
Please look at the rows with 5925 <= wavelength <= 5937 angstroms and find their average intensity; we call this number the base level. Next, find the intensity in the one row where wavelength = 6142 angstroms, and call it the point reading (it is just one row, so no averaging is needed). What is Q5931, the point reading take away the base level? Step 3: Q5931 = 1.5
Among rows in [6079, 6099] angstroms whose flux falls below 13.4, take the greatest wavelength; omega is 6092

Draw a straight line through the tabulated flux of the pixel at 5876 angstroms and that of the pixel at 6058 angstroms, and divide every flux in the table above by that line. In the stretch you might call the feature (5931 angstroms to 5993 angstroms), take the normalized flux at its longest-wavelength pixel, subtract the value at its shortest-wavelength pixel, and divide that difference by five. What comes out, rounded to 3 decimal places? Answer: 0.019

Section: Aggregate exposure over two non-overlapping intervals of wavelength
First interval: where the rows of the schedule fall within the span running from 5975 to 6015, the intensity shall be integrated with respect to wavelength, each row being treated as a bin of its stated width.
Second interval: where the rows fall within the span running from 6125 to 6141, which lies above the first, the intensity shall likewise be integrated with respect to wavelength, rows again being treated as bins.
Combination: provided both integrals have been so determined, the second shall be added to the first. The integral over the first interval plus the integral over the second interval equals 731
